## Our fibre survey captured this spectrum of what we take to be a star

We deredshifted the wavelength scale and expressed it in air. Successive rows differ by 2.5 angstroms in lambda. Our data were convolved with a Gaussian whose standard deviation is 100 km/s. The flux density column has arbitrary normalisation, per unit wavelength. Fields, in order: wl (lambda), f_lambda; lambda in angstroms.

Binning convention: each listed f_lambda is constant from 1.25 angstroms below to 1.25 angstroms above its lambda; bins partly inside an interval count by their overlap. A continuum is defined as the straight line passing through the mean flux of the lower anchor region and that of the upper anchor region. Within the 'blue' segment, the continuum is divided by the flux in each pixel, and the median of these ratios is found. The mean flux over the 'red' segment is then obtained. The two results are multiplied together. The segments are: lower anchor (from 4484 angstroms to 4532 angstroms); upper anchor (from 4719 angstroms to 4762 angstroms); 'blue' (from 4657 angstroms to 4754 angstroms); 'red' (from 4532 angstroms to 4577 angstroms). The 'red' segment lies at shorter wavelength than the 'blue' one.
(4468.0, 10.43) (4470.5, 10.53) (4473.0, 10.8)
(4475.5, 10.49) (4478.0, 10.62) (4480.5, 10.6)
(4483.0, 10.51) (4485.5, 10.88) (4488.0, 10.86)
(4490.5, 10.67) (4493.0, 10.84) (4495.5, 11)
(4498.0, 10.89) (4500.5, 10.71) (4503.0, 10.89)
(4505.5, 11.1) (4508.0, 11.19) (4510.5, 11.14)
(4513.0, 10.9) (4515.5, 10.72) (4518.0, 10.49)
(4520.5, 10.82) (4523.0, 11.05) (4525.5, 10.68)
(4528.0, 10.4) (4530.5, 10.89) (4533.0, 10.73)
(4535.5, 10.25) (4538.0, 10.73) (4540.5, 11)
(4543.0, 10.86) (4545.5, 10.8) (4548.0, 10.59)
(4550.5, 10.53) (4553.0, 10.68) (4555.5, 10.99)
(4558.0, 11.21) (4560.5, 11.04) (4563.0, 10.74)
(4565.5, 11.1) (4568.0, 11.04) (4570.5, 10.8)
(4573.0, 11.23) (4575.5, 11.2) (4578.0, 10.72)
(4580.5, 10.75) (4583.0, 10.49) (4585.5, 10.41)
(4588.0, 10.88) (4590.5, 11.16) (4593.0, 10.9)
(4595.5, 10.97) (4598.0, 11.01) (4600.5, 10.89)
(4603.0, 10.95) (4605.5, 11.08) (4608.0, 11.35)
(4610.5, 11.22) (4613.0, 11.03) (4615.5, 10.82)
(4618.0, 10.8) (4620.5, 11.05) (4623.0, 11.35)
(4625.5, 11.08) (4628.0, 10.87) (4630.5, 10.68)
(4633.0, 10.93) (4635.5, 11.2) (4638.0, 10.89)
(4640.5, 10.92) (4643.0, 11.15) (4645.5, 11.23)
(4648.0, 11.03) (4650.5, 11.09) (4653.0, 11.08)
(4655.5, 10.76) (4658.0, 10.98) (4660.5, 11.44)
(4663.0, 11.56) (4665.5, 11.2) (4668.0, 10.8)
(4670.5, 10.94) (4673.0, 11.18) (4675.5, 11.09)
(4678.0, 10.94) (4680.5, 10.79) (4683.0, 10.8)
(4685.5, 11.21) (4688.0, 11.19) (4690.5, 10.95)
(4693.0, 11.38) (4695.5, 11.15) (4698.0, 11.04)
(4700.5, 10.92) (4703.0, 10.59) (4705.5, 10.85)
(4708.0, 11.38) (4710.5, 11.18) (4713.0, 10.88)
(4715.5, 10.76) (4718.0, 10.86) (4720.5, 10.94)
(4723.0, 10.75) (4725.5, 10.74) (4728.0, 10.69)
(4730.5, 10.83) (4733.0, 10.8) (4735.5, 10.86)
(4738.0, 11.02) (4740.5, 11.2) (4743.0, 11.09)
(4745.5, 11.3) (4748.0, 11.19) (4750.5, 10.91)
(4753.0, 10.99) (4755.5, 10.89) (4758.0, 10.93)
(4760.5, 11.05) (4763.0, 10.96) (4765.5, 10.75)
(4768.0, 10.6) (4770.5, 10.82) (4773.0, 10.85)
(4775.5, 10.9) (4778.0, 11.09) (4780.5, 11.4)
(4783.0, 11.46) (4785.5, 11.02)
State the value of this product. 10.8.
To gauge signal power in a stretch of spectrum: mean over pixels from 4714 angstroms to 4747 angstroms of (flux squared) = 119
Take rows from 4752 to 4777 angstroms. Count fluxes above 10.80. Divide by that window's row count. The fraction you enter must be 0.80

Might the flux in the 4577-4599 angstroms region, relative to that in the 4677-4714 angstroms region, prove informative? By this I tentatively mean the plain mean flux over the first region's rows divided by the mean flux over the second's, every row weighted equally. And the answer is 0.98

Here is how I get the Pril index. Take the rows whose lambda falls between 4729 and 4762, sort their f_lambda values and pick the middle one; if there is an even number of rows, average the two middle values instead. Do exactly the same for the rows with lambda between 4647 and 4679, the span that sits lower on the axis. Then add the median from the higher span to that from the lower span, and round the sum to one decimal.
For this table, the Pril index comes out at 22.1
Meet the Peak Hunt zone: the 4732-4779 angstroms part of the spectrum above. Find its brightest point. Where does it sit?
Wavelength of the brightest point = 4745.5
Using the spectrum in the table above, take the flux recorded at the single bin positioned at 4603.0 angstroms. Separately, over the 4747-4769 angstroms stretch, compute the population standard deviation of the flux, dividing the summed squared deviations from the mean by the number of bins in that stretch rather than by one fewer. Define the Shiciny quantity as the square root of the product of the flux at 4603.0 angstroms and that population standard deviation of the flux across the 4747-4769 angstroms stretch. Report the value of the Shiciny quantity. 1.32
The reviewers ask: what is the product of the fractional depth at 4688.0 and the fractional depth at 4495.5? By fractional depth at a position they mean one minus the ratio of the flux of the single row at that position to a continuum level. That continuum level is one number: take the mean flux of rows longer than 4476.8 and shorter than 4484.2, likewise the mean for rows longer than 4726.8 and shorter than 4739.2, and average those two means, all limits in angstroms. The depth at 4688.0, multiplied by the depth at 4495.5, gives 0.0012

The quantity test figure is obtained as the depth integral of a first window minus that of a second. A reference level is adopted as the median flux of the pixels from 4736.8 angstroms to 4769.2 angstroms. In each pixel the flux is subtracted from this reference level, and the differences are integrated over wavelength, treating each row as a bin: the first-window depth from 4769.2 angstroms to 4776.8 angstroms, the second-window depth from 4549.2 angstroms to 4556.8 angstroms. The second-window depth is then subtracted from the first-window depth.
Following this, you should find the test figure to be -0.9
